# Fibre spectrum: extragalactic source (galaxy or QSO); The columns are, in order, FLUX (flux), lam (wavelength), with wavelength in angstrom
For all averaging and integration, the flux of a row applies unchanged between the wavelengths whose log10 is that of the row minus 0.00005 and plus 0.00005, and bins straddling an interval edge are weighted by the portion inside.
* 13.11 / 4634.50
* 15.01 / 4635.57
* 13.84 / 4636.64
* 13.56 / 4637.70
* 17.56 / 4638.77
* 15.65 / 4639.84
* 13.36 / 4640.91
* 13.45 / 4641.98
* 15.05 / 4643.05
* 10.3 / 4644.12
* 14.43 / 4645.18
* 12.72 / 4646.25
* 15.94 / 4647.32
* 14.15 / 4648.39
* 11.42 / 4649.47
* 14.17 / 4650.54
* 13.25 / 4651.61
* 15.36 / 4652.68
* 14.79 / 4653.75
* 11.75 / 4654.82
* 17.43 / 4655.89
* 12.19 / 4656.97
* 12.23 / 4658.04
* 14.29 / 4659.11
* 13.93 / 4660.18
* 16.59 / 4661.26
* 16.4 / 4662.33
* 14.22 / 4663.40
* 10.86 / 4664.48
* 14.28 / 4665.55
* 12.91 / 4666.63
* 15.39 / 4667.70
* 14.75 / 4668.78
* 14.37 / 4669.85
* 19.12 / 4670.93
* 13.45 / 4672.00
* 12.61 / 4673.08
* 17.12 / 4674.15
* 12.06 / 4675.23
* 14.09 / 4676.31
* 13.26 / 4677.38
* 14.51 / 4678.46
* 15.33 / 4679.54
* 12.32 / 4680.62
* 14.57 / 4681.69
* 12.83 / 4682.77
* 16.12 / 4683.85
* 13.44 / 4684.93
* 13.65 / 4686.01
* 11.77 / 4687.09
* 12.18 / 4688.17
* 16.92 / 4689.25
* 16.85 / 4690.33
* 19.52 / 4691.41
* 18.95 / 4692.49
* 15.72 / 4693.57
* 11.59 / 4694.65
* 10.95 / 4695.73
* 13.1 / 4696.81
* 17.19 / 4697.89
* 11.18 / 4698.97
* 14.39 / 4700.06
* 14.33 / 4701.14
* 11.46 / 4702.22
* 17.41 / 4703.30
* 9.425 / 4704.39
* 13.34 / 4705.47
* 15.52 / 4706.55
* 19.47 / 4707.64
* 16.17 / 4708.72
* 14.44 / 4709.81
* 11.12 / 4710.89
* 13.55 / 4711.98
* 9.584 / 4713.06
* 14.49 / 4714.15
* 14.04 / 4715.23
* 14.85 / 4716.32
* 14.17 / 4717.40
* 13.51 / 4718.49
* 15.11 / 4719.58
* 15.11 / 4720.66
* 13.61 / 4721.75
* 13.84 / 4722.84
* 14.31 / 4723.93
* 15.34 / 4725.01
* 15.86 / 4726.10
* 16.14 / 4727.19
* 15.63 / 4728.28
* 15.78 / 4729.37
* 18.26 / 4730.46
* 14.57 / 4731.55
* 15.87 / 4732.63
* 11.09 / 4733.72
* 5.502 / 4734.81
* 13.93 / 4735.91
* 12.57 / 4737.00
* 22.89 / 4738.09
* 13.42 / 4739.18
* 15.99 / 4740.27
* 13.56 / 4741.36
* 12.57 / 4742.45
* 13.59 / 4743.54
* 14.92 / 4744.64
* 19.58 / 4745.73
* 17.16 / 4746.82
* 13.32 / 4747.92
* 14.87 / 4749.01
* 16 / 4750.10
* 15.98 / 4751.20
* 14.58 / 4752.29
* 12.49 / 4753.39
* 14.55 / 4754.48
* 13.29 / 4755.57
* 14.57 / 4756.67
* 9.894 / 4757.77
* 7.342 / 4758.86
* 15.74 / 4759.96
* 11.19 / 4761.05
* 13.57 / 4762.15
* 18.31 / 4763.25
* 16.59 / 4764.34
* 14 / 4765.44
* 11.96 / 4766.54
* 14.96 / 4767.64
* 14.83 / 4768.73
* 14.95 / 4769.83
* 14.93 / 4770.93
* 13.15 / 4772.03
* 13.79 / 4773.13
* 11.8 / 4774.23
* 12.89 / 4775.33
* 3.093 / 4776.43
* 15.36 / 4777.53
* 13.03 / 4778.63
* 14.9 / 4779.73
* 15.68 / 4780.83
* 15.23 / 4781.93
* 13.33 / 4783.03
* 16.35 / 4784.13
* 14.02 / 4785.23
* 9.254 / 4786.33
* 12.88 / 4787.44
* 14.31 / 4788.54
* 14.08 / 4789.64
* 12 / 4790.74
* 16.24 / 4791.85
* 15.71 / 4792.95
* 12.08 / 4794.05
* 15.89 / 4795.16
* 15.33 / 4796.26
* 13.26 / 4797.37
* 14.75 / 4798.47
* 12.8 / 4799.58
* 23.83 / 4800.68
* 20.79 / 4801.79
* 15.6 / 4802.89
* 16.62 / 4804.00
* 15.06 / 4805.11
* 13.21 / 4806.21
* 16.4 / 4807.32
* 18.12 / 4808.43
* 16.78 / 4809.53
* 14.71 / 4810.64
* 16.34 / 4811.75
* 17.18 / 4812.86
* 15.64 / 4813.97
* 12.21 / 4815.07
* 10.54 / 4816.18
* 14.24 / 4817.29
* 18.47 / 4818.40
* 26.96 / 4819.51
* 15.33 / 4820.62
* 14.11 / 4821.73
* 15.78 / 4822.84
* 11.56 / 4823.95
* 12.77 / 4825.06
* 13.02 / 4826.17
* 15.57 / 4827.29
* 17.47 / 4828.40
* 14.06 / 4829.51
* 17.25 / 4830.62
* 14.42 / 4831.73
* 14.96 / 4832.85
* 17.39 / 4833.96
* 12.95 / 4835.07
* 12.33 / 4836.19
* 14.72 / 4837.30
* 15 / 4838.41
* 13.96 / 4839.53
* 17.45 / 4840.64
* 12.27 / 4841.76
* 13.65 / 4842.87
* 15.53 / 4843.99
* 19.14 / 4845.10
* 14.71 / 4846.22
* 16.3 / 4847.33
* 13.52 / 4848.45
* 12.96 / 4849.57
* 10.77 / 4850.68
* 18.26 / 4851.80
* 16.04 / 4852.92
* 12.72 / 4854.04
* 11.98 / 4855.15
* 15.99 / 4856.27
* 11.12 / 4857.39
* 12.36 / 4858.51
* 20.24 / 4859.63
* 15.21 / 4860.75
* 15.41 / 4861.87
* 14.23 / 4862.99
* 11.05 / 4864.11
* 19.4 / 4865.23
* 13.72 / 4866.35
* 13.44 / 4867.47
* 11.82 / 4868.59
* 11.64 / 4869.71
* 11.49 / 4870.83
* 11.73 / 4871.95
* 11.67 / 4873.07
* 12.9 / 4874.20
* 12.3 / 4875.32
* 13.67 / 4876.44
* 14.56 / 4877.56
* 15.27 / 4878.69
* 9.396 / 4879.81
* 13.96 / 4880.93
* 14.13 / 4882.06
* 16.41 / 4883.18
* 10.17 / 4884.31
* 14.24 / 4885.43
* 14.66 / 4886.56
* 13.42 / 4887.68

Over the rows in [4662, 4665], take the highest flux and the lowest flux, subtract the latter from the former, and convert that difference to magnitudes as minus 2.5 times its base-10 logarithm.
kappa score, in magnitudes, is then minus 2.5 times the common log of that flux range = -1.86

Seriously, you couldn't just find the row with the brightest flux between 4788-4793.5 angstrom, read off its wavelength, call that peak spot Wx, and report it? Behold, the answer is 4791.85 angstrom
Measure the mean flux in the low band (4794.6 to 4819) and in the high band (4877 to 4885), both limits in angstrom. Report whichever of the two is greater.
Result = 15.8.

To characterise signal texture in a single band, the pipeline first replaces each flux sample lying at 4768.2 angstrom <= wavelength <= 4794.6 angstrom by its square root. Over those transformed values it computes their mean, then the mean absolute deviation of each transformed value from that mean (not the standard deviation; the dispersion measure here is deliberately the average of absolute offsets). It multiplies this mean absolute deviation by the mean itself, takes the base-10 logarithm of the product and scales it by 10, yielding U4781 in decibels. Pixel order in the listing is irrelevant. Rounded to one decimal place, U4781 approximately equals -0.1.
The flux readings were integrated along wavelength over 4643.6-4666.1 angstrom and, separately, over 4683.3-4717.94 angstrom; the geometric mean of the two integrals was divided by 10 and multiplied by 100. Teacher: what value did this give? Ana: 3925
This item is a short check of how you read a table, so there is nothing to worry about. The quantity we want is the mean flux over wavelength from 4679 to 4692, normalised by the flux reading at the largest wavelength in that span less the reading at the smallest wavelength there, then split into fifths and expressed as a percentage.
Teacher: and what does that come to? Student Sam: 70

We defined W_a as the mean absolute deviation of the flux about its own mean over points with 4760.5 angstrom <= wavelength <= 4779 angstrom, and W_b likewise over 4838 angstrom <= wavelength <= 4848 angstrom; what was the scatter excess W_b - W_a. -0.42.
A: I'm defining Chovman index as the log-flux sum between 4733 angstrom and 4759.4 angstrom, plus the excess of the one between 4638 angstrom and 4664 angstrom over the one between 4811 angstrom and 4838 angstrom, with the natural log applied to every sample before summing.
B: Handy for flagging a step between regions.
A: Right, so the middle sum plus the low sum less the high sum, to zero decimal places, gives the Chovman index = 61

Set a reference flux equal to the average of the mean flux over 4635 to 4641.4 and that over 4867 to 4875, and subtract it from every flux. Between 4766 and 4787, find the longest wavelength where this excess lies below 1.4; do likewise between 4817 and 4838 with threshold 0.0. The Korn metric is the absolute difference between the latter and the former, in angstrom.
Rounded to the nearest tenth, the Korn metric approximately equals 49.9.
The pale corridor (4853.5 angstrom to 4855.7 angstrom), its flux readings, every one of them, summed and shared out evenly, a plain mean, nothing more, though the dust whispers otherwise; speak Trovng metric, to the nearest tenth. 12.4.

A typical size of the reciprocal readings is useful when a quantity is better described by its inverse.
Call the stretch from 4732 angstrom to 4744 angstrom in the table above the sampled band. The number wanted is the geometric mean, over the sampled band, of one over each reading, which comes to 0.0764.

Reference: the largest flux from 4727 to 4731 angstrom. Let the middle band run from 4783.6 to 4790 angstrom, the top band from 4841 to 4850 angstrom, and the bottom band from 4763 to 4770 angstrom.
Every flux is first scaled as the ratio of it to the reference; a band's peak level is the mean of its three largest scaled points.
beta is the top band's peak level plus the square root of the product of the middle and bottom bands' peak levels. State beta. 1.79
